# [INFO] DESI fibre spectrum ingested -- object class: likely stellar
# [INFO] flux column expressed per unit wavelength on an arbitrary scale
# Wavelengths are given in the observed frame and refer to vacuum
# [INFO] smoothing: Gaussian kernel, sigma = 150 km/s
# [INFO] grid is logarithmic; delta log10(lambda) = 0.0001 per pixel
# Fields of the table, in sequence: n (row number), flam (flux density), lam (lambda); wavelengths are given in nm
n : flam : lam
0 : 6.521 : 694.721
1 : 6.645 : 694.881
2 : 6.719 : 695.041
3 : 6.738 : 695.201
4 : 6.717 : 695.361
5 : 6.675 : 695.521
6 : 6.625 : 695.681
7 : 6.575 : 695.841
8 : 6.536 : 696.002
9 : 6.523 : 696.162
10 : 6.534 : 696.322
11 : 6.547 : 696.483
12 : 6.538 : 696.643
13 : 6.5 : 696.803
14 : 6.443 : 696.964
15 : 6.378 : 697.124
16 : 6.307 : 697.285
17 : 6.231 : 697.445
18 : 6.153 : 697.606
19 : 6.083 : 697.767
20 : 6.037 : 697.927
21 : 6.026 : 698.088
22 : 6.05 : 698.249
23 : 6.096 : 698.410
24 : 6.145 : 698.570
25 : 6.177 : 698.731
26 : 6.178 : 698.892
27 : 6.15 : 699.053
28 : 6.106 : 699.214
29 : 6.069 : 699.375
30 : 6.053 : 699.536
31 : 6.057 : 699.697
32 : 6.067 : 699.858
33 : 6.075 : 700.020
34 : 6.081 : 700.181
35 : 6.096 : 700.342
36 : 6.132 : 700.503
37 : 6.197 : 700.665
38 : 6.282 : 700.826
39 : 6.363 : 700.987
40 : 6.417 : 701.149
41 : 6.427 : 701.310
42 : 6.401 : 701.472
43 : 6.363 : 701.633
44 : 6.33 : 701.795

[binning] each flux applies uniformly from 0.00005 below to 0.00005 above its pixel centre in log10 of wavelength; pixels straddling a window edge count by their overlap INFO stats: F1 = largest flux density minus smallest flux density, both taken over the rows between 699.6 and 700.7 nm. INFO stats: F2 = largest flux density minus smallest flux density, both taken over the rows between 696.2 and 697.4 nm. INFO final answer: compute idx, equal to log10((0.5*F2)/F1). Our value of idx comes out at -0.07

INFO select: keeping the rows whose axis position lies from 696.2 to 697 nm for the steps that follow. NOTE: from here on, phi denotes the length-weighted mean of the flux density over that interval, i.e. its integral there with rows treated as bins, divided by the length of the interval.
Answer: 6.52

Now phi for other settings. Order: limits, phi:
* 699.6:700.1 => 6.06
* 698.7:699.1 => 6.17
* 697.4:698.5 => 6.09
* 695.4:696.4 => 6.59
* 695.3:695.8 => 6.67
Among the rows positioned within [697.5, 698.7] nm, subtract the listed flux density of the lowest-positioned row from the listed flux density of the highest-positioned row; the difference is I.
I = -0.01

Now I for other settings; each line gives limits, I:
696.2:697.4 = -0.23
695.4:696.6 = -0.13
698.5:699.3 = -0.04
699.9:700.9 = 0.21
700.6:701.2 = 0.22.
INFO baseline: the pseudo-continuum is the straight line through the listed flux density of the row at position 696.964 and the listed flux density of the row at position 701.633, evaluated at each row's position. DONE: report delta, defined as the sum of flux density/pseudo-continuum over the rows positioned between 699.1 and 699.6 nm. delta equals 2.85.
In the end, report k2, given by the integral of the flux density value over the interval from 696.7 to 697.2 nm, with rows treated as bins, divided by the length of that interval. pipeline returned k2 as 6.45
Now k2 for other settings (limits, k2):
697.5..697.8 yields 6.12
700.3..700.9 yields 6.18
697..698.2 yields 6.18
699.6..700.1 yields 6.06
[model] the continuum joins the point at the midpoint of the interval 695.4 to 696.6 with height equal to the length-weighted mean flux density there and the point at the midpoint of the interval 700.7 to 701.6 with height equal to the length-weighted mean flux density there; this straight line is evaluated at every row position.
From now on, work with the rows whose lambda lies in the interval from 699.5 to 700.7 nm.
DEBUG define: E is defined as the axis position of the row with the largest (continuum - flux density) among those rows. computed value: 699.536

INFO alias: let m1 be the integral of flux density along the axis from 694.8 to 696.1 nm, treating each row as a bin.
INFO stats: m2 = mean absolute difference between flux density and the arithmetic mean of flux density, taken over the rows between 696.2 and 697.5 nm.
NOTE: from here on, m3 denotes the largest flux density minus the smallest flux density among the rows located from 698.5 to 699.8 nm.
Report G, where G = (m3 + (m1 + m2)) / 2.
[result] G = 4.44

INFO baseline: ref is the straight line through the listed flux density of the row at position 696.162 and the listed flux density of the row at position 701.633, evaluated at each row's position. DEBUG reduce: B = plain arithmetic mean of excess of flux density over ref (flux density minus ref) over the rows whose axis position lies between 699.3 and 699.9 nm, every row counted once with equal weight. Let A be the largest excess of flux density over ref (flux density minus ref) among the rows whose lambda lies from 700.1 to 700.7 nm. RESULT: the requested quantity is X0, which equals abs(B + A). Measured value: 0.55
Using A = -0.2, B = -0.4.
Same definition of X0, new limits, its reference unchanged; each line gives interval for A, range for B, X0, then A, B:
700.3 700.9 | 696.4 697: 0.10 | -0.1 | 0.0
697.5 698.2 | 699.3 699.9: 0.69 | -0.3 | -0.4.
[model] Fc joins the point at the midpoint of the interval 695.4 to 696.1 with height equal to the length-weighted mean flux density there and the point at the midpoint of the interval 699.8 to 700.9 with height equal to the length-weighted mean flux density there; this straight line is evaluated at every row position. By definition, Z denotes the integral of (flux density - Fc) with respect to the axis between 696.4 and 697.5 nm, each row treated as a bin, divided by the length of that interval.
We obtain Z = -0.06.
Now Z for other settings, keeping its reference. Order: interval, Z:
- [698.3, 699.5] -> -0.15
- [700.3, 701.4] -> 0.20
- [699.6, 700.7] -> -0.06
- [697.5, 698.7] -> -0.27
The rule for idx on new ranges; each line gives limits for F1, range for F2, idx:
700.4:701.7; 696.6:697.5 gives -0.28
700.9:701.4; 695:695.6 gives -0.31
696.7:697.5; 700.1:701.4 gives -0.19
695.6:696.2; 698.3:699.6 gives -0.21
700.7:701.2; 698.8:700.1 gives -0.33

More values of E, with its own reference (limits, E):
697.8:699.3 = 698.088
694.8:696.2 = 696.162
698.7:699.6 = 699.536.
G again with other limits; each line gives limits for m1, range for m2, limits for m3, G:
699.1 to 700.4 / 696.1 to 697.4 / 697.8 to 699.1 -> 4.06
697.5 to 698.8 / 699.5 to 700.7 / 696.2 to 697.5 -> 4.14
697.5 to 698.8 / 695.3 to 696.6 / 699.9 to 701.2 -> 4.16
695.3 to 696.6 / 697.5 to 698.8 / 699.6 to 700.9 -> 4.42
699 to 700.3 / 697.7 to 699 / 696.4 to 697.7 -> 4.17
